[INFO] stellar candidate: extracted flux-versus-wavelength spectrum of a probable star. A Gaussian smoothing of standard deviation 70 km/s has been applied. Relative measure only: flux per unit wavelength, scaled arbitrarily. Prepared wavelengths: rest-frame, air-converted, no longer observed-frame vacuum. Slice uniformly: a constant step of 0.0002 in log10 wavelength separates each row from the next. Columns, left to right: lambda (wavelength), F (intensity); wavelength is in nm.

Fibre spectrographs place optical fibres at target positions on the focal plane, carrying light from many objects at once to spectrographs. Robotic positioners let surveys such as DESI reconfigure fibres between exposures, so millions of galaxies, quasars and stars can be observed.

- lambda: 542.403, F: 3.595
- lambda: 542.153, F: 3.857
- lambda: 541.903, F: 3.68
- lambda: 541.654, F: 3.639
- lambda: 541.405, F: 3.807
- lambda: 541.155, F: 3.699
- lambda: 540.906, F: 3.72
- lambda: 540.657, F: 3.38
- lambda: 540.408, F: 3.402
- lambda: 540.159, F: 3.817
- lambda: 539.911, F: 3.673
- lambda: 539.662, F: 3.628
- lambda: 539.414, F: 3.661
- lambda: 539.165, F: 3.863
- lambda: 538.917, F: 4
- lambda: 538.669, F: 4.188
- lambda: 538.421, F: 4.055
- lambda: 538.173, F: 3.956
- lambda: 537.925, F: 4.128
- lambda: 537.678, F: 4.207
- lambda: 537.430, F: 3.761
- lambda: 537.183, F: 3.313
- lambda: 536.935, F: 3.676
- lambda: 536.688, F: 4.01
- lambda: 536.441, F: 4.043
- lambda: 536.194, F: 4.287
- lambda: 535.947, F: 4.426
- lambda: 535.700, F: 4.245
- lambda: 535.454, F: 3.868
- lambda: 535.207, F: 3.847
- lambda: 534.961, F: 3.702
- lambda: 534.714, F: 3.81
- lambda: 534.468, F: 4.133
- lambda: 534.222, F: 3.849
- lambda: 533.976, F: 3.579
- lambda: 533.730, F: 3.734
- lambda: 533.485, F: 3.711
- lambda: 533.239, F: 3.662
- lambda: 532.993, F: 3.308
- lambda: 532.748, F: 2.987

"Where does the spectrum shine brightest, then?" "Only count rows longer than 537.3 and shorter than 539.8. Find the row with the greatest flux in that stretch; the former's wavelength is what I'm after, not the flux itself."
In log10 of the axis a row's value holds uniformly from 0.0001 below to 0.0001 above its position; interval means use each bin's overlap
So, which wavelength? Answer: 537.678 nm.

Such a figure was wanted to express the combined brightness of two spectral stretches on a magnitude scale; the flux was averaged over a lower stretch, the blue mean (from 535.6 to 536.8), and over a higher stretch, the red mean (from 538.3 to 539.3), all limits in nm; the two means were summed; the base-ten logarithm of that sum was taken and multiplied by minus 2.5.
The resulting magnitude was -2.288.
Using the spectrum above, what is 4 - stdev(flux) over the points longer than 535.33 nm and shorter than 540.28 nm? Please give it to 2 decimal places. 3.73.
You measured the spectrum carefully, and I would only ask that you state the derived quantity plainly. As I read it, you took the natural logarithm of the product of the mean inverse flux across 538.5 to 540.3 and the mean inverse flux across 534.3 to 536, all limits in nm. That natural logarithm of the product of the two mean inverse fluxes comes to -2.72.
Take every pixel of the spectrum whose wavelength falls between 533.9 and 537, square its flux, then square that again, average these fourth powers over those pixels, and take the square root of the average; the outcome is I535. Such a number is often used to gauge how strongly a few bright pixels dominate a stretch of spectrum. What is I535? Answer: 15.9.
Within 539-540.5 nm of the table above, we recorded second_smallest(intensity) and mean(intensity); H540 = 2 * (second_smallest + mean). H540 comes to 14.6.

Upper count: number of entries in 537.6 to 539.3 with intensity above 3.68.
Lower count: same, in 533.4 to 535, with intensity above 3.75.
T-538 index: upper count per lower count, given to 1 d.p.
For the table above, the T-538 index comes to 2.3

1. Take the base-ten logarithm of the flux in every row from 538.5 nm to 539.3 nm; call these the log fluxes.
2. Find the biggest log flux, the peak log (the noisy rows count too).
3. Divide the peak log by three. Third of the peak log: 0.207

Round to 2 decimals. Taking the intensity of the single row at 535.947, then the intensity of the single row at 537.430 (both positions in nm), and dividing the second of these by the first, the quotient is 0.85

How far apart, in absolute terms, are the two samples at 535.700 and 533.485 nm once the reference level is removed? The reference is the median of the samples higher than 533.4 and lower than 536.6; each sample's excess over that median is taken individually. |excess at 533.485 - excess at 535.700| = 0.53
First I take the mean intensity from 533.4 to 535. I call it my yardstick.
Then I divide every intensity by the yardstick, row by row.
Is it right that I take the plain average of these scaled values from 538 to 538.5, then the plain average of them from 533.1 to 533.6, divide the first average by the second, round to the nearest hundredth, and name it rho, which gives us 1.09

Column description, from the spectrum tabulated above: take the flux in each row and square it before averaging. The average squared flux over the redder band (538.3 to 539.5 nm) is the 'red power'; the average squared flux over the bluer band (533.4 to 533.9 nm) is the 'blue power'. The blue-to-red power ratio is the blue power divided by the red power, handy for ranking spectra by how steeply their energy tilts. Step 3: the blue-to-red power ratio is 0.88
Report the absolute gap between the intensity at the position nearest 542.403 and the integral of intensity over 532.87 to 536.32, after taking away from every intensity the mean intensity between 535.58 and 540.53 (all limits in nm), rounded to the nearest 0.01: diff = 0.16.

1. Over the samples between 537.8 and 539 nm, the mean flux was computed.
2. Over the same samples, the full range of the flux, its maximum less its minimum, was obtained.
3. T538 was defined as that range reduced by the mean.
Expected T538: -3.8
